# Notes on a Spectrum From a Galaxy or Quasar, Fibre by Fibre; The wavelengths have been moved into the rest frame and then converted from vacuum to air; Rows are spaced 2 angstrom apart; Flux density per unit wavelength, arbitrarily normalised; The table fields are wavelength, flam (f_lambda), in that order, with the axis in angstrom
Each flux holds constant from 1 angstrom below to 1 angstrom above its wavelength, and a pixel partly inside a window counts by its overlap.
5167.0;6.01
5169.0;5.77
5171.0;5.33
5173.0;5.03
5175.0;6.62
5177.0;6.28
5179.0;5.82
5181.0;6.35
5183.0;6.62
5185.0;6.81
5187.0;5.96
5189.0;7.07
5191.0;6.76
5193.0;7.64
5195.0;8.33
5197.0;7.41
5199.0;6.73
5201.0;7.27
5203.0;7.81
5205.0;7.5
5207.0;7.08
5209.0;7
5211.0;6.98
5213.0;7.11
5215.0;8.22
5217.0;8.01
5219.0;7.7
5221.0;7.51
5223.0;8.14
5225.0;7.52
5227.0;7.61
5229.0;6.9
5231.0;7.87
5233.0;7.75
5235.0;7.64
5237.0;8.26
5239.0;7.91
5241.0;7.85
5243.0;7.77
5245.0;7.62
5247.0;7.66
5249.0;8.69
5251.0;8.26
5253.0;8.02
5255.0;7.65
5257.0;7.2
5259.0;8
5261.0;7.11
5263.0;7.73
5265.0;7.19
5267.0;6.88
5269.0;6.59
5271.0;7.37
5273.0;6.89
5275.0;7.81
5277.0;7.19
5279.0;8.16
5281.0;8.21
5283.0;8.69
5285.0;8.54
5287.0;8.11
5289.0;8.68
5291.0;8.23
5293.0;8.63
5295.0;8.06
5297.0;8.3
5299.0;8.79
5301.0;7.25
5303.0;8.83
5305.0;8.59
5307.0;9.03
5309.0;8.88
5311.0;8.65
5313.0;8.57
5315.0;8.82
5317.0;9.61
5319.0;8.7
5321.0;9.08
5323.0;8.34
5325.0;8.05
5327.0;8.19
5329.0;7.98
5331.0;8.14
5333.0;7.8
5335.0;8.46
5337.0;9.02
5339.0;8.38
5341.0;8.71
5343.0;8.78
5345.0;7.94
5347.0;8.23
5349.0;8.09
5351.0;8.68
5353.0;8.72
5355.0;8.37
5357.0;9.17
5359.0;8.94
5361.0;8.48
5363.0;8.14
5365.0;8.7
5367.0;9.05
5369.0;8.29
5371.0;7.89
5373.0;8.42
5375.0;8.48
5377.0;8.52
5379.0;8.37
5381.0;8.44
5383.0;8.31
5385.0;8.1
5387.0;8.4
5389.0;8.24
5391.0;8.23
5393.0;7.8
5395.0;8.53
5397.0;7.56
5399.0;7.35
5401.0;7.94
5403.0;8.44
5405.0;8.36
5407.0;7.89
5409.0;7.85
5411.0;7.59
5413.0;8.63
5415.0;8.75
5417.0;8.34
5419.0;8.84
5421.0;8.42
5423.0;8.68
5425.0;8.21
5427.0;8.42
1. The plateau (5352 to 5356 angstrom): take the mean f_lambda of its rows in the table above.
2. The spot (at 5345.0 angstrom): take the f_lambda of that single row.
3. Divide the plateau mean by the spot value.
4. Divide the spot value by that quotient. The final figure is 7.4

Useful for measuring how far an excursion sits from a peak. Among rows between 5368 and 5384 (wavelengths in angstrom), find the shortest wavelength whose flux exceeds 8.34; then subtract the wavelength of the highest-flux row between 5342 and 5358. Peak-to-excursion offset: 16 angstrom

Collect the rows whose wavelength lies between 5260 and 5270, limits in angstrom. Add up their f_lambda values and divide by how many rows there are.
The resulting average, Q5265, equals 7.1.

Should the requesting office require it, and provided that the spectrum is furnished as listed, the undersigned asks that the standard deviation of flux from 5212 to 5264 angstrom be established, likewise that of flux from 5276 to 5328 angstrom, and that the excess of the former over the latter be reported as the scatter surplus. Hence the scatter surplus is -0.11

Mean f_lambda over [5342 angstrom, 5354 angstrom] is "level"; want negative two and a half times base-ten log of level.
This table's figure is -2.31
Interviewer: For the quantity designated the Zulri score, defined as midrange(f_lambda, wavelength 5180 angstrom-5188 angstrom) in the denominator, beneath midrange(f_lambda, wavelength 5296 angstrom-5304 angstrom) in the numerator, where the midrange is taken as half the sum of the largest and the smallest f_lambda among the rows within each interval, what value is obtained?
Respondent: 1.26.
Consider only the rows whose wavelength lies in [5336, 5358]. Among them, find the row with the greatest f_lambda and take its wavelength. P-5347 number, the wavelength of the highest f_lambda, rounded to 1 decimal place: 5357.0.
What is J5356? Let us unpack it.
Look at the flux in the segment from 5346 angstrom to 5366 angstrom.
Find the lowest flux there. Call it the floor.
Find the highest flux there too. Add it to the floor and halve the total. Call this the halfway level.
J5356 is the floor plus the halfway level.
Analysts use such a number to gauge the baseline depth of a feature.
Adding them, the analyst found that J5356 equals 16.7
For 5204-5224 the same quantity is 14.6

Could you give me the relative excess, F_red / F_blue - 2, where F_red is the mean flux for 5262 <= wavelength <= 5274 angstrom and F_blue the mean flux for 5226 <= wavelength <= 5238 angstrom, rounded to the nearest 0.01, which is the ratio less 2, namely -1.07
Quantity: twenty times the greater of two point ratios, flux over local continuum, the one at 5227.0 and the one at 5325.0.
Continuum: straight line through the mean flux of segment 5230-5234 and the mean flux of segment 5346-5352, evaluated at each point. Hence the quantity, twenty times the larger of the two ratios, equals 19.6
